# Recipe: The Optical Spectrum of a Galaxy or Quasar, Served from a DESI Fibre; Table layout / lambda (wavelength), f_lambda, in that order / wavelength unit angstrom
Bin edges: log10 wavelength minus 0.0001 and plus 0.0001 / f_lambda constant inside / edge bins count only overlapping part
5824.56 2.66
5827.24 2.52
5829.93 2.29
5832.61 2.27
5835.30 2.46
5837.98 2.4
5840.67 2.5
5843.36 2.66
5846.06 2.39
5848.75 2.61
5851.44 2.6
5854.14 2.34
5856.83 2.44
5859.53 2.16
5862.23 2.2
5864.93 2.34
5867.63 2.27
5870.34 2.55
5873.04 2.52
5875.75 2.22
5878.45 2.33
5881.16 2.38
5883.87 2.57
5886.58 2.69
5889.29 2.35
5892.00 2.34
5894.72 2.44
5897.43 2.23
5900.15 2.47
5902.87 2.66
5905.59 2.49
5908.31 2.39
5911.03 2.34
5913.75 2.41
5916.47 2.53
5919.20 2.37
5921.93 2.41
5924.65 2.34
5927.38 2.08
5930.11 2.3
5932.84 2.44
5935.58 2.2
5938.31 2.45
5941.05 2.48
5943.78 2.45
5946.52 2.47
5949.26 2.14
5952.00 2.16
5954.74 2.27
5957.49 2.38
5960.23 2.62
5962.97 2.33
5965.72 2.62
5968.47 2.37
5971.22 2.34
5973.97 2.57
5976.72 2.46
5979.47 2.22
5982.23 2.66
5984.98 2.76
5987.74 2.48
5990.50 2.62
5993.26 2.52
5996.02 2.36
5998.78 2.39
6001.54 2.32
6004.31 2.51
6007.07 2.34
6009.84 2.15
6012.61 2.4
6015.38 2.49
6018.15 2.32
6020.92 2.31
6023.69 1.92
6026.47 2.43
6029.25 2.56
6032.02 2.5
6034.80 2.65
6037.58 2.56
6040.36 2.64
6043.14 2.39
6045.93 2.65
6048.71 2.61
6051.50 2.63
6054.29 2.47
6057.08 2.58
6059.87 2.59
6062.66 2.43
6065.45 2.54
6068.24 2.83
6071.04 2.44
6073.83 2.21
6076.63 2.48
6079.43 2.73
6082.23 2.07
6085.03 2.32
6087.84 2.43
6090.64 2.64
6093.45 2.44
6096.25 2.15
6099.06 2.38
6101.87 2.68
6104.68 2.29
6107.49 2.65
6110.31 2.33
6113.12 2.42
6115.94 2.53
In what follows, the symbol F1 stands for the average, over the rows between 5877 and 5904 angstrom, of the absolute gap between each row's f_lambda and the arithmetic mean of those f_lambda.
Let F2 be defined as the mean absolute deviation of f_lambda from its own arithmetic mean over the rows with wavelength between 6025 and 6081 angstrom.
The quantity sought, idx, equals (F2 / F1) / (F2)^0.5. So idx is 2.64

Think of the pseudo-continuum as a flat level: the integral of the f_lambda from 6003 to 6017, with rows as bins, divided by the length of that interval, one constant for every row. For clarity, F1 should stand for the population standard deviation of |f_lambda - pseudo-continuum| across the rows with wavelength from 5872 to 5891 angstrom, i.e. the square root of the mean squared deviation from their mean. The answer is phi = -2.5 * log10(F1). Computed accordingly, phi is 2.5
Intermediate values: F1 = 0.102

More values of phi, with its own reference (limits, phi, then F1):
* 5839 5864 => 2.6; 0.091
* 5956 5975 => 2.5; 0.103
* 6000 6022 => 3.0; 0.062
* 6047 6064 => 2.8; 0.074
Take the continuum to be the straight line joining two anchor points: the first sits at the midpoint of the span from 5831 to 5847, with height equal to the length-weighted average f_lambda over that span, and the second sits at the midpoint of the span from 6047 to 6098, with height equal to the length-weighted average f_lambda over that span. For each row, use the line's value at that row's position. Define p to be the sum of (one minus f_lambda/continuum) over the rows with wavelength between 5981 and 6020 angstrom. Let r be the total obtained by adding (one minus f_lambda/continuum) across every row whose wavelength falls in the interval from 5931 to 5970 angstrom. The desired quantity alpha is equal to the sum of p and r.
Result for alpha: 0.53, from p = 0.1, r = 0.4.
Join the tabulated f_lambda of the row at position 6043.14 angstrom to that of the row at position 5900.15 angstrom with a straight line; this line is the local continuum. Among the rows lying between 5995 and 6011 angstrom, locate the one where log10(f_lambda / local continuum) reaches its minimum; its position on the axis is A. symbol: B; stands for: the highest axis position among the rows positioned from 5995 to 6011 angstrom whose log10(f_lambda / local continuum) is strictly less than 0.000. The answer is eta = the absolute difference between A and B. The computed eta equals 0.0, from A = 6009.84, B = 6009.84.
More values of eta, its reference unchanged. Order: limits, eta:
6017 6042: 0.0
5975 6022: 11.1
